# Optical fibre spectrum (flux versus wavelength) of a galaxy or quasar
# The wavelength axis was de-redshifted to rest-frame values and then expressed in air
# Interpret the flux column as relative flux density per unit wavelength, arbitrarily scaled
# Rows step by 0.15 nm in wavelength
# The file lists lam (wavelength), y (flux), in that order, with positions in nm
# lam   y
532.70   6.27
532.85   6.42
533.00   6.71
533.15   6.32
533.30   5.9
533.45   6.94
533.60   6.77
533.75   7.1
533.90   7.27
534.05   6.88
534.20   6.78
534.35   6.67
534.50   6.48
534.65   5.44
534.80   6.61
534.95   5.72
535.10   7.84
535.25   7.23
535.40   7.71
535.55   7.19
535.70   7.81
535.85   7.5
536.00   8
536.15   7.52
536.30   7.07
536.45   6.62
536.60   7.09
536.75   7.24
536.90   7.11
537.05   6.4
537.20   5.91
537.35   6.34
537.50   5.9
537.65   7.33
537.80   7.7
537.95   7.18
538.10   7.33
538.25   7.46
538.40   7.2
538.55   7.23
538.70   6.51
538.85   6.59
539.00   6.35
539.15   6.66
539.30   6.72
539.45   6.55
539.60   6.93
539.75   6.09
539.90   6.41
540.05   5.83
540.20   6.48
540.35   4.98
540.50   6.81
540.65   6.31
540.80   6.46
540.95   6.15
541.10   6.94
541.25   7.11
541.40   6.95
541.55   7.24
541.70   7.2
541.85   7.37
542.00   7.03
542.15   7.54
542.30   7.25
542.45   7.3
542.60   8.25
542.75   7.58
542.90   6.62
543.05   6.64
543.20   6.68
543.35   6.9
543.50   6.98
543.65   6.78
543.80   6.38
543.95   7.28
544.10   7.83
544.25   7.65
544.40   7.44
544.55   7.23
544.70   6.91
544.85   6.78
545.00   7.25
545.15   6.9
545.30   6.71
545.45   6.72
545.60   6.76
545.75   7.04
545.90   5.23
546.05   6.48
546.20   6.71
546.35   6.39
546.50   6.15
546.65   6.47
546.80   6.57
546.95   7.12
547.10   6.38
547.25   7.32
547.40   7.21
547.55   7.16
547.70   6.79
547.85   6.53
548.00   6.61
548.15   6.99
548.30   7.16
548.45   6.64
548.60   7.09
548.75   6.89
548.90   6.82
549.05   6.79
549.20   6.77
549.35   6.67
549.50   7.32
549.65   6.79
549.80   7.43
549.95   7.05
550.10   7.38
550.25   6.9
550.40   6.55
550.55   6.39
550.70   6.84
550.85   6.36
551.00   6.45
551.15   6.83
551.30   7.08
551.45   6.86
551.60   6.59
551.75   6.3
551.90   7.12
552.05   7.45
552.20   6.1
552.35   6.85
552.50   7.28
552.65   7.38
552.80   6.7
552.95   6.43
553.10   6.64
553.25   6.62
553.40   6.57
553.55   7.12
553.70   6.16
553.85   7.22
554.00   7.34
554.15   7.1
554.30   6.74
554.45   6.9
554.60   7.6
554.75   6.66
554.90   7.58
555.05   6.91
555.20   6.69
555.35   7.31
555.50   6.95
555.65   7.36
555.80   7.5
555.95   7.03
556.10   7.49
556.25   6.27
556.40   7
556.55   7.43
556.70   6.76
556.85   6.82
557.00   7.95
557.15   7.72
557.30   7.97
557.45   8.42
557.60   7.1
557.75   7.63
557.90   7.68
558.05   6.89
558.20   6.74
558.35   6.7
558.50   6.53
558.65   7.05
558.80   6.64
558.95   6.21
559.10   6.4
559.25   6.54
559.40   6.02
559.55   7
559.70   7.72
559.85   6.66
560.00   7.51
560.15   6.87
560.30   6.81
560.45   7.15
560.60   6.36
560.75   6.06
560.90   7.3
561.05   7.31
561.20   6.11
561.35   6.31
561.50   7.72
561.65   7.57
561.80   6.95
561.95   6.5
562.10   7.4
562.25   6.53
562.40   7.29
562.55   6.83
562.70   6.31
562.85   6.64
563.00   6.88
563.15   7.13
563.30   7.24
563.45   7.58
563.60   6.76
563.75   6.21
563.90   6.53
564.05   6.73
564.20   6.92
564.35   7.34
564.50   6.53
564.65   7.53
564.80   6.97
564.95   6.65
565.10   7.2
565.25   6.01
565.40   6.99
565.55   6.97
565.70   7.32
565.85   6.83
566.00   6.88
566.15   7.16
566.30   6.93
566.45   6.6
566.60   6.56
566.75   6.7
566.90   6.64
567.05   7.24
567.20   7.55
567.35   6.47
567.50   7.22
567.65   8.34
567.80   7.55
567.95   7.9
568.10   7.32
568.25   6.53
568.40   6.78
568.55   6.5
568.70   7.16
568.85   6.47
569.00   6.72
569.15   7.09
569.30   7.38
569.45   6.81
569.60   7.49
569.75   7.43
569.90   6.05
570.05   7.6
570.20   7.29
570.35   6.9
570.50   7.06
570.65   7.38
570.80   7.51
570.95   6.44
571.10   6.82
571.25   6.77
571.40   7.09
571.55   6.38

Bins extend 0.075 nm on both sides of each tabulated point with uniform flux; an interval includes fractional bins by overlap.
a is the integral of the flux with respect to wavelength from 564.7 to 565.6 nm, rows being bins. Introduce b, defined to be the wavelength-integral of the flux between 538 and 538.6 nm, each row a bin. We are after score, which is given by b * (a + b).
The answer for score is 46.1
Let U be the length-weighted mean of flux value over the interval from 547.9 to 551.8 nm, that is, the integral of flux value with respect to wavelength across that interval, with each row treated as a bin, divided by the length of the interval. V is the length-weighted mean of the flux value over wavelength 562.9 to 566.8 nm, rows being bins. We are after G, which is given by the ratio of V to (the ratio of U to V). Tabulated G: 7.0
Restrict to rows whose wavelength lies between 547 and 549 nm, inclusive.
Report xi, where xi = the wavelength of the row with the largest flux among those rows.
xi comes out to 547.25 nm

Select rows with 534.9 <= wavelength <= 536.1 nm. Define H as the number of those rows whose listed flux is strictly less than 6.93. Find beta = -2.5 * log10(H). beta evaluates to 0.0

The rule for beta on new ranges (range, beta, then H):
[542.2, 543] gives 0.0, 1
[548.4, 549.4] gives -1.9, 6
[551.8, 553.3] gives -1.9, 6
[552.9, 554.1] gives -1.7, 5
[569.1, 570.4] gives -1.2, 3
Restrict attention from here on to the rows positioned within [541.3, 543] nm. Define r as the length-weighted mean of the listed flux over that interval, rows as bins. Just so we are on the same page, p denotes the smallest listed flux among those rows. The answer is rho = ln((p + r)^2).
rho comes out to 5.3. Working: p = 6.62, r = 7.3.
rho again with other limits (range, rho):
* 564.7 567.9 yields 5.1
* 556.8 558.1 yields 5.3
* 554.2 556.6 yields 5.2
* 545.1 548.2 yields 5.0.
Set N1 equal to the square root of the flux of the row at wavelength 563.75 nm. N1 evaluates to 2.49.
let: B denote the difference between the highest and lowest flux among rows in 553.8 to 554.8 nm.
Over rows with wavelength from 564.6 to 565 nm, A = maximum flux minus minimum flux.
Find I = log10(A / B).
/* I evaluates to -0.03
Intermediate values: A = 0.88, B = 0.94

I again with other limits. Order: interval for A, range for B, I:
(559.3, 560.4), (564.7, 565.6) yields 0.15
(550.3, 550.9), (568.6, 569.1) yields -0.16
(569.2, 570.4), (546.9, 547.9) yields 0.22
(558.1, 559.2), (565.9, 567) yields 0.15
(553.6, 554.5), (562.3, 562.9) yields 0.08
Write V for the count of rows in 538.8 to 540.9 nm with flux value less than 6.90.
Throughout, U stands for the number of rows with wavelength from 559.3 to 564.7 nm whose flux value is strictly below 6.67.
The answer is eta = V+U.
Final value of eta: 26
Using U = 13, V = 13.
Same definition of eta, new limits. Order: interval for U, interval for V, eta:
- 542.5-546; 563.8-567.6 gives 16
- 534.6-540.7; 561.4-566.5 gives 35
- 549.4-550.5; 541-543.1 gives 3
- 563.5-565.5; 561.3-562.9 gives 11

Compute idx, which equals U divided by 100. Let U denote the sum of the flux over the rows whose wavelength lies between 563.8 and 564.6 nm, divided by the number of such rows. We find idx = 0.0681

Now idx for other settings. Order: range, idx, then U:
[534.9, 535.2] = 0.0678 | 6.78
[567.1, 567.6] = 0.0708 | 7.08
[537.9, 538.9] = 0.0707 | 7.07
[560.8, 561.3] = 0.0691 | 6.91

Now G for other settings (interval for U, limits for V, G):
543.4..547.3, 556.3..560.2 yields 7.3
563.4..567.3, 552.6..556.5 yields 7.1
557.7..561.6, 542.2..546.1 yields 7.1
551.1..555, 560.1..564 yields 6.8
